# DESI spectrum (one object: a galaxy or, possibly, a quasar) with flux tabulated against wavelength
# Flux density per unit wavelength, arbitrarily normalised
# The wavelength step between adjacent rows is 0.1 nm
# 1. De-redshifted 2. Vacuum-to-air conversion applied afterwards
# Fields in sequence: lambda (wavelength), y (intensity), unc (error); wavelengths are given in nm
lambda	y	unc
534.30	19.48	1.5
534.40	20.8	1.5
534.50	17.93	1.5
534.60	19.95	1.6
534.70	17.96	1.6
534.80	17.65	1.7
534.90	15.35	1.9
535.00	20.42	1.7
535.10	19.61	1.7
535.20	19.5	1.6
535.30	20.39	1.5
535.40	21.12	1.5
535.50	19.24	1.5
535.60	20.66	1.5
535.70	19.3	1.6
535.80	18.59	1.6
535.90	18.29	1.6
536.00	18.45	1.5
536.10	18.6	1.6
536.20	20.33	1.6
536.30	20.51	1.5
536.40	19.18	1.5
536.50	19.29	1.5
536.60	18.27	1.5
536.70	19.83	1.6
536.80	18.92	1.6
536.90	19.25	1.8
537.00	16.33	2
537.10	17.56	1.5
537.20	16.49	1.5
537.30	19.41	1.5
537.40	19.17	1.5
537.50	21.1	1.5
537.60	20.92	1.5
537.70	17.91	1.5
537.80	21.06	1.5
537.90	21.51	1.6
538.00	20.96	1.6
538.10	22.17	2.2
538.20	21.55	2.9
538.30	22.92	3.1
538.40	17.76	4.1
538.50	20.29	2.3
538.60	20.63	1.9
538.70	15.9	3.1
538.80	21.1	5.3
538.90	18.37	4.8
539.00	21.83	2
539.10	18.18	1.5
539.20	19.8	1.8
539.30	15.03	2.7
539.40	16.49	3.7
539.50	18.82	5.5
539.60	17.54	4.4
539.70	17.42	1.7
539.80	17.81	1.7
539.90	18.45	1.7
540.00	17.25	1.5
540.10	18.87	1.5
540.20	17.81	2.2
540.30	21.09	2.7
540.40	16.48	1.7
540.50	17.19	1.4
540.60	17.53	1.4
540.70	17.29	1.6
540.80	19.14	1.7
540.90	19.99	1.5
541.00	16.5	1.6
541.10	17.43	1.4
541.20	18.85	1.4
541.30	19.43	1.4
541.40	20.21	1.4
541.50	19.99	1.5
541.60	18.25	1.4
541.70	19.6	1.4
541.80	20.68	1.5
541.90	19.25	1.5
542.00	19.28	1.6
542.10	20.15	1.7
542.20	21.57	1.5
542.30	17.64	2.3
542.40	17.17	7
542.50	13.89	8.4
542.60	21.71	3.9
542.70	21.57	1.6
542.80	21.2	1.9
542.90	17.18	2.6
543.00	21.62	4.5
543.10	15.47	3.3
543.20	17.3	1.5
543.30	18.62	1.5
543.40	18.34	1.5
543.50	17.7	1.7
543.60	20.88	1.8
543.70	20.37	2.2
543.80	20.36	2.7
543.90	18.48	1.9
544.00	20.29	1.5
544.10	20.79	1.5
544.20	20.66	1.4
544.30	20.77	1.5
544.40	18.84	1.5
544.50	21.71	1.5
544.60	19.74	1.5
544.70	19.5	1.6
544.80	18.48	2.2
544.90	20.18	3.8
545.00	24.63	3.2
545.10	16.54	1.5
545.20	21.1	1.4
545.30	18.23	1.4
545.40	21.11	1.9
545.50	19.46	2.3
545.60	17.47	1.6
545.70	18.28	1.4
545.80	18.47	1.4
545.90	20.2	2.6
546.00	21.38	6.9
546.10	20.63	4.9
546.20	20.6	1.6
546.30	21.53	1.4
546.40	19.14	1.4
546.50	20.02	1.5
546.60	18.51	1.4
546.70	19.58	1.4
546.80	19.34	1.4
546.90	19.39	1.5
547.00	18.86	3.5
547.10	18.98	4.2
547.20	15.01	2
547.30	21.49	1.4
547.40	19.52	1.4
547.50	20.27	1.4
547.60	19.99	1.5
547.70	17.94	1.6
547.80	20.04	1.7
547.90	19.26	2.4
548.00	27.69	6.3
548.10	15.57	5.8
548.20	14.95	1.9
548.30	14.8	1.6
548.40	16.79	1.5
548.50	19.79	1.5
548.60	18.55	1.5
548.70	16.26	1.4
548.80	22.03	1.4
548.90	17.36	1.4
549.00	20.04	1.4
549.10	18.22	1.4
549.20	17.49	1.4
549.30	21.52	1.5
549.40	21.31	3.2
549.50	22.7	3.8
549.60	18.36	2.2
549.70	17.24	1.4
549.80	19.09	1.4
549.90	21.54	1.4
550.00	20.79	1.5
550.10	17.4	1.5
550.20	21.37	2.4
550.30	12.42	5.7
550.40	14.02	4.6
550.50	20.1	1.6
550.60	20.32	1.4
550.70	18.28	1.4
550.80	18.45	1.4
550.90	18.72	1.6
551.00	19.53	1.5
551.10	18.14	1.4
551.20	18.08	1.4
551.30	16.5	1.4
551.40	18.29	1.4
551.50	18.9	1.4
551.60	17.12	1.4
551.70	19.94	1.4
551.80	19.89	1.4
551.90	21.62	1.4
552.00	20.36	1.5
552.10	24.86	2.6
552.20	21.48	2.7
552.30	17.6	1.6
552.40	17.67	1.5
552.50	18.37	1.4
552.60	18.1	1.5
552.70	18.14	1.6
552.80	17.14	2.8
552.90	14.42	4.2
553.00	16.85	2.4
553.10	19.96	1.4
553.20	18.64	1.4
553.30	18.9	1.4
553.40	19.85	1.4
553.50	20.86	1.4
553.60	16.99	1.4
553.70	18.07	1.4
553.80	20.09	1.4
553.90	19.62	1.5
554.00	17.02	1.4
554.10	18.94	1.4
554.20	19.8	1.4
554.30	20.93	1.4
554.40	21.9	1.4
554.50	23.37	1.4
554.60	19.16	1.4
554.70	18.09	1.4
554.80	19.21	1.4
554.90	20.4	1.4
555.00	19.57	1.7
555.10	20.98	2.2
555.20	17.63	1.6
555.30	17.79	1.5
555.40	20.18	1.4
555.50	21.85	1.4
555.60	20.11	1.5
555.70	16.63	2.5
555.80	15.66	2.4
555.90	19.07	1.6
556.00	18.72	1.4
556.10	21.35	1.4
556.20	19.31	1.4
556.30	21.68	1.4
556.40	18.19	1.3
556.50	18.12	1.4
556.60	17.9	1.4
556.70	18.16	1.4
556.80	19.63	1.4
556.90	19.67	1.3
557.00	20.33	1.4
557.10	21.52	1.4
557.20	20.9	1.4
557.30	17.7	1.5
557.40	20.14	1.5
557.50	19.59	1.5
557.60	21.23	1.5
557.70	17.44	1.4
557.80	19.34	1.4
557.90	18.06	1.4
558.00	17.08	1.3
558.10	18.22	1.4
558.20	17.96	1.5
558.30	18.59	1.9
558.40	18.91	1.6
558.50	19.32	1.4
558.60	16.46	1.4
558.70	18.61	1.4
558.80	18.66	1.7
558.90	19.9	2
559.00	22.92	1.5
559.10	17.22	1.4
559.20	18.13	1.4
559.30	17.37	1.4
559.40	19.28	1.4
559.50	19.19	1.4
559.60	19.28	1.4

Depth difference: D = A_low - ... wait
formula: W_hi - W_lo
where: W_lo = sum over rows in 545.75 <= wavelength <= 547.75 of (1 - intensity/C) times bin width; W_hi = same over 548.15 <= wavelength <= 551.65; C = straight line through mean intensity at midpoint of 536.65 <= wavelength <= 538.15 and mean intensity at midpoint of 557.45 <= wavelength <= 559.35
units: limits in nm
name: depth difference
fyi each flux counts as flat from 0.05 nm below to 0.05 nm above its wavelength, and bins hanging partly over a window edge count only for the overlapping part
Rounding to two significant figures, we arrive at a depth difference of 0.14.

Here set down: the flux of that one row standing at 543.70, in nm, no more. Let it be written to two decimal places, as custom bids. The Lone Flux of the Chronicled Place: 20.37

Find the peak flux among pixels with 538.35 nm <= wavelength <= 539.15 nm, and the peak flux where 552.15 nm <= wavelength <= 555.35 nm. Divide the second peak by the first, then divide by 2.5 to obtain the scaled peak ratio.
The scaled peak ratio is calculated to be 0.428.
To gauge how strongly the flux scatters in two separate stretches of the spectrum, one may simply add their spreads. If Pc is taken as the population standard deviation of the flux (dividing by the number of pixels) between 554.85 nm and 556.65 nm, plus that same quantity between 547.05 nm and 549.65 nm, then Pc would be 4.50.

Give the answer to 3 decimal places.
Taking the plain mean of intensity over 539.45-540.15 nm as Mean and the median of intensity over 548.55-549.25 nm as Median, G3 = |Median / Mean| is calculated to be 1.011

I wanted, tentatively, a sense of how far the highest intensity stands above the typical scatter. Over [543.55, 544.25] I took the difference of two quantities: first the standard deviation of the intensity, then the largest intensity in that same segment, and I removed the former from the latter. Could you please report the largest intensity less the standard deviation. 20.1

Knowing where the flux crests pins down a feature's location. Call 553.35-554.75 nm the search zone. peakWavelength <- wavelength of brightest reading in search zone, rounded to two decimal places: 554.50 nm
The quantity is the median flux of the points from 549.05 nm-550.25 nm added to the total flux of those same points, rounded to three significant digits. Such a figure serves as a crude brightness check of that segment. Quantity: 257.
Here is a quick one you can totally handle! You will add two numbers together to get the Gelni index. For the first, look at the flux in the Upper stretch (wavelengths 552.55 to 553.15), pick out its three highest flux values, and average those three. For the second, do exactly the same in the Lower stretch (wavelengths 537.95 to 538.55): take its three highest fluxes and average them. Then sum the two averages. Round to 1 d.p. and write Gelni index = 40.9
